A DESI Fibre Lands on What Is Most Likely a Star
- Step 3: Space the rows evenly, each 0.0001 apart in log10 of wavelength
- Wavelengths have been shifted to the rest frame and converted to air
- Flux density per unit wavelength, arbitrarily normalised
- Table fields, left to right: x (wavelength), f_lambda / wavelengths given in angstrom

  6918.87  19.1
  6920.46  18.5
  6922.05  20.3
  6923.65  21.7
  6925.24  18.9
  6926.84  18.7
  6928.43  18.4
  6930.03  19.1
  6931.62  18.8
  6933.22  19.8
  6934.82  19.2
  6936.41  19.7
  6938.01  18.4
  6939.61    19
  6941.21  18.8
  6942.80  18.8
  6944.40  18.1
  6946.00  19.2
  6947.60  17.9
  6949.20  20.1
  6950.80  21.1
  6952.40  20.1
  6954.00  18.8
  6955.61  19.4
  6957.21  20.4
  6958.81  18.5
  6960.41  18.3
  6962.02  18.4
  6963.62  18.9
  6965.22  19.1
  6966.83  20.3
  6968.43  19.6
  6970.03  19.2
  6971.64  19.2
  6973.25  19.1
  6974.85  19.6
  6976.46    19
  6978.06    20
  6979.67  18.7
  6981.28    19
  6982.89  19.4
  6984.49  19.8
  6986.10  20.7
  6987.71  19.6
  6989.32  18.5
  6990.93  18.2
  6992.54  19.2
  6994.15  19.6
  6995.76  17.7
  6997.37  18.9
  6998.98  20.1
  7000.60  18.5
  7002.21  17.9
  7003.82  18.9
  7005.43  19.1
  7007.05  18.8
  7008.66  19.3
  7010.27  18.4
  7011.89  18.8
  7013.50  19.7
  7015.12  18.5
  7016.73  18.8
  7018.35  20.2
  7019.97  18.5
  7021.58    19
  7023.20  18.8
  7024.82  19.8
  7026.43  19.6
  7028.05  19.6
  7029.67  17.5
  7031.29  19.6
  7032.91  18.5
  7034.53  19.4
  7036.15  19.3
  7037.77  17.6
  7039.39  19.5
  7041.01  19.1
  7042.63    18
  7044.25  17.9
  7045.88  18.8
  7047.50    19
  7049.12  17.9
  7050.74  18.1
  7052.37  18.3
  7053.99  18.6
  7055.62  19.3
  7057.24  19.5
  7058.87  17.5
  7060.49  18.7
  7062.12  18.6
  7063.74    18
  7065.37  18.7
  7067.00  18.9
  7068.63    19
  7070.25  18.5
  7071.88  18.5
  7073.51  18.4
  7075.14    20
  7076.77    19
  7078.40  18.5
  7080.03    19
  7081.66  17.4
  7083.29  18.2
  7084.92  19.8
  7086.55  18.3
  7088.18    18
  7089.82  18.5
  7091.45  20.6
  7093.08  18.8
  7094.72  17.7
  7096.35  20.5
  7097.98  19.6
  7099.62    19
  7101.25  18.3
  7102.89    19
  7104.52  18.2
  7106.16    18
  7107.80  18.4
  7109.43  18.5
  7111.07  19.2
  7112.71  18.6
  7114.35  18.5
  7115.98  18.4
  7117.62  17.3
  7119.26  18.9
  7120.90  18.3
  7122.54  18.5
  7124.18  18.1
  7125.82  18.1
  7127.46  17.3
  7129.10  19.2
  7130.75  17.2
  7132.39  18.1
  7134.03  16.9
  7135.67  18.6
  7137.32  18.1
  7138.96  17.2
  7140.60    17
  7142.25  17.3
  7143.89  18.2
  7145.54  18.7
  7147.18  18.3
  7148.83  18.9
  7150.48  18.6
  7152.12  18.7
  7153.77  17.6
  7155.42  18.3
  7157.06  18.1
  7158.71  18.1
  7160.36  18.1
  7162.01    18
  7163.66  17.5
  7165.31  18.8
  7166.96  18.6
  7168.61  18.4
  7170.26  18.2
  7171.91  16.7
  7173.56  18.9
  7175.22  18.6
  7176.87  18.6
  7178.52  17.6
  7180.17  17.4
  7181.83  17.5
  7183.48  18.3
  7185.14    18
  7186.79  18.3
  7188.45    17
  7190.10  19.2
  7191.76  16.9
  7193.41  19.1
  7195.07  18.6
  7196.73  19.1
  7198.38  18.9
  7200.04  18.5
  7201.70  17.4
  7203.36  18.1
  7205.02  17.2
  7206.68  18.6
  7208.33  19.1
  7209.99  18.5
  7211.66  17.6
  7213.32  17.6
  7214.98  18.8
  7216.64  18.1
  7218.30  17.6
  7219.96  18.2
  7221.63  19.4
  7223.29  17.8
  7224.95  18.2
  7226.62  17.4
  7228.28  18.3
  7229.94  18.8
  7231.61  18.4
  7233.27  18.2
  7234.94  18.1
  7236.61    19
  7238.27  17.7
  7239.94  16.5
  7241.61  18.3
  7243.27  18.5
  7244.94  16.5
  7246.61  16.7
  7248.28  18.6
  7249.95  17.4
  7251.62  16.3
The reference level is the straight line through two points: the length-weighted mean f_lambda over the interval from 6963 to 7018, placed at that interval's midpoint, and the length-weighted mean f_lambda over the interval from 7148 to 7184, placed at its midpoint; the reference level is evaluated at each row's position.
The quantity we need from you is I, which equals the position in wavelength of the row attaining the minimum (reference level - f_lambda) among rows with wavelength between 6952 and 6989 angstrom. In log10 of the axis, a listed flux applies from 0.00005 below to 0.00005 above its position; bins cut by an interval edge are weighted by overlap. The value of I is 6986.10 angstrom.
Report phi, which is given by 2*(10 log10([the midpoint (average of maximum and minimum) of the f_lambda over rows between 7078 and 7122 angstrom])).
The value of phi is 25.6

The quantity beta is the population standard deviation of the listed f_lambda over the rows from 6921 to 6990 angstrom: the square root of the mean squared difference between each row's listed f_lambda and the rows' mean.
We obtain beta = 0.80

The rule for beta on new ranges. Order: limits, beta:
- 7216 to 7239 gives 0.53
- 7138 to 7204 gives 0.66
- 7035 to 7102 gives 0.74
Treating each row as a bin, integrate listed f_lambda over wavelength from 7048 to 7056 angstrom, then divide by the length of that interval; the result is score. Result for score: 18.4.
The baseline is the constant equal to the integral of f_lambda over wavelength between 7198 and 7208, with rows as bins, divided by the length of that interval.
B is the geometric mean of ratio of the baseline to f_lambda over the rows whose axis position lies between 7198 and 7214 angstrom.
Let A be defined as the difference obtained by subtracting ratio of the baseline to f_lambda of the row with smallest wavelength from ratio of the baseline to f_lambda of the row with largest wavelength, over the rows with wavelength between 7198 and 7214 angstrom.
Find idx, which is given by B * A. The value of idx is 0.07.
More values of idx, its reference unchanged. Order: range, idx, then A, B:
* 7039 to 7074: 0.05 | 0.056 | 0.98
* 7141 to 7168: -0.07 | -0.073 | 0.99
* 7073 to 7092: -0.10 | -0.105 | 0.97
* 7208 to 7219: 0.08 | 0.081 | 1.00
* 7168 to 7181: 0.06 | 0.057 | 1.01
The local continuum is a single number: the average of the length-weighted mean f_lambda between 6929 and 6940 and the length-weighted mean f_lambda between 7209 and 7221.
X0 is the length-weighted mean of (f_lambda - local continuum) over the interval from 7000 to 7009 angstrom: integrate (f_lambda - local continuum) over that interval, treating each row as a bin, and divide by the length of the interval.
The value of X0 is 0.1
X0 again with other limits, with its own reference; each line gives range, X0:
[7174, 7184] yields -0.6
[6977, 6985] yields 0.7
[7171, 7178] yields -0.4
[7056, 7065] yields -0.1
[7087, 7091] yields -0.1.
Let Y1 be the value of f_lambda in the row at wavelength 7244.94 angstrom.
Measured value 16.5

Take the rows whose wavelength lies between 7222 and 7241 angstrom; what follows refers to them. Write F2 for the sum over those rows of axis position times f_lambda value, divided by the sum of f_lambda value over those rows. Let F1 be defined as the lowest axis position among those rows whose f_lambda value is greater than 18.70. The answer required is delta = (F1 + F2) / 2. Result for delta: 7230.8 angstrom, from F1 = 7229.94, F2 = 7231.6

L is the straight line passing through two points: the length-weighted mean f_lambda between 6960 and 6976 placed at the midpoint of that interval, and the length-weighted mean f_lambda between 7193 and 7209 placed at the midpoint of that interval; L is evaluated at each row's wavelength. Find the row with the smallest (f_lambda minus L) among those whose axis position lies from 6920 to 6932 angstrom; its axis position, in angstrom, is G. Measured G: 6928.43 angstrom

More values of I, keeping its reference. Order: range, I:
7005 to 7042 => 7018.35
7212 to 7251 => 7221.63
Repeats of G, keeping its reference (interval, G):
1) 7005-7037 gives 7029.67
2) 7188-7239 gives 7191.76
